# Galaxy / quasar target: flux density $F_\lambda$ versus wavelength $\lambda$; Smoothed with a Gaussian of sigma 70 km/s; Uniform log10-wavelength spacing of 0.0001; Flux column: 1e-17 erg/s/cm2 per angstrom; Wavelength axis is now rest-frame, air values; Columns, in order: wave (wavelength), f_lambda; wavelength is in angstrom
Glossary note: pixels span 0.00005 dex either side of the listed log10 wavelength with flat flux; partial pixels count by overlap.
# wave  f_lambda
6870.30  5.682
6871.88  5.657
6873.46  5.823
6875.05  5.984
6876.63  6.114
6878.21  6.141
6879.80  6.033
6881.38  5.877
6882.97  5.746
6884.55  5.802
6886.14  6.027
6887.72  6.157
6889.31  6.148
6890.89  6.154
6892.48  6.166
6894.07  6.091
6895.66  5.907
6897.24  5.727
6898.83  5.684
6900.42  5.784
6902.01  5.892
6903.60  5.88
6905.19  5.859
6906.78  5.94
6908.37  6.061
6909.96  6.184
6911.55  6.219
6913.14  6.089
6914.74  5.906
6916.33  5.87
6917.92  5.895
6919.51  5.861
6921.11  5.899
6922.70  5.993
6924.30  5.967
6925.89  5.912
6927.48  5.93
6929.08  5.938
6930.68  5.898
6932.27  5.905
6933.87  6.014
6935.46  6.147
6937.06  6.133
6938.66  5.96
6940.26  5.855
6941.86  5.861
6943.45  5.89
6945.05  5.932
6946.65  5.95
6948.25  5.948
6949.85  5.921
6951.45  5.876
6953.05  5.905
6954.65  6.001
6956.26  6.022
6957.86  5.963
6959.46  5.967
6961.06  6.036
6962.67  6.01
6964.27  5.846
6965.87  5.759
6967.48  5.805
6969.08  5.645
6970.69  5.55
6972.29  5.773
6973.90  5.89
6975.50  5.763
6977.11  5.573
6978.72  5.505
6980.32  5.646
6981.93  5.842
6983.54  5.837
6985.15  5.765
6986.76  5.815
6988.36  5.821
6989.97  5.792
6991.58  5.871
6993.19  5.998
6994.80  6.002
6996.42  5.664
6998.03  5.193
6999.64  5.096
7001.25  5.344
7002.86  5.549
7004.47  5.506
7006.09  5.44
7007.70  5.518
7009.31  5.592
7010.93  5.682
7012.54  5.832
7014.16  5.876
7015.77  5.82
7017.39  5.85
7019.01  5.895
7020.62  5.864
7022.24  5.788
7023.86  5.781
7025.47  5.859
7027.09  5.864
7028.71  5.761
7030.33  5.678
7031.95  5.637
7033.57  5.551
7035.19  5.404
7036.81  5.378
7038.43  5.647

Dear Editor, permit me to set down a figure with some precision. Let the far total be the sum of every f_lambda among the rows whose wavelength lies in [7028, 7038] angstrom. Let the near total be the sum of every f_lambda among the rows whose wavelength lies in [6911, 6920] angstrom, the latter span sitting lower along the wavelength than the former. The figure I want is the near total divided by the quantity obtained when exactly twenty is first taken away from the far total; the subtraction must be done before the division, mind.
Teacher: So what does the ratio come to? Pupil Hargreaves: 2.7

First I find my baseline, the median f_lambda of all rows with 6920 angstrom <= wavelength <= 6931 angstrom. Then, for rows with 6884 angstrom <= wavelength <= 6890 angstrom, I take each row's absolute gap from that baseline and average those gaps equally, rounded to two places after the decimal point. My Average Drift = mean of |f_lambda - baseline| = 0.17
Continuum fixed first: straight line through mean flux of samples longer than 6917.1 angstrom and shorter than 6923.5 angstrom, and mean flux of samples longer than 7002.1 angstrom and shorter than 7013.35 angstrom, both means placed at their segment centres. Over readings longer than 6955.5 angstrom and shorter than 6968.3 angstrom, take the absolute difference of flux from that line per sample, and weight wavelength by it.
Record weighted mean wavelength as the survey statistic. 6960.4 angstrom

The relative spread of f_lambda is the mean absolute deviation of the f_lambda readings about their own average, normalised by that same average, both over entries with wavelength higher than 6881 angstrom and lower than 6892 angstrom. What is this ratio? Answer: 0.0256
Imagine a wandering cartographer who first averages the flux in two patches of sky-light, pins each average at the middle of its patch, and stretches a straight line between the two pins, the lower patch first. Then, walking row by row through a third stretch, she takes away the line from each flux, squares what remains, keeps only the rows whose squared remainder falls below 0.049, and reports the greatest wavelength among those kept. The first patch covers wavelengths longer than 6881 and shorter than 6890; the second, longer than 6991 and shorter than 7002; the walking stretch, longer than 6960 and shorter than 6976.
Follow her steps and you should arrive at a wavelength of 6975.50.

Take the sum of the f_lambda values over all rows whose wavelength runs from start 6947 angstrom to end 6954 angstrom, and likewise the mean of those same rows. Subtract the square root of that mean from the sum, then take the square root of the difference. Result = 4.6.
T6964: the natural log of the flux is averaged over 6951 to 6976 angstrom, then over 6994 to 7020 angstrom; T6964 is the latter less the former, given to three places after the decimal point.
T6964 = -0.044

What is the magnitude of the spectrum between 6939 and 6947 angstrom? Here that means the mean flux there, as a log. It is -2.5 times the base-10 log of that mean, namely -1.93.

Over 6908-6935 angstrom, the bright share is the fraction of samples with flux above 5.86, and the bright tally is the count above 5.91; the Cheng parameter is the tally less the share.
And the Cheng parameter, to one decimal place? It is 9.0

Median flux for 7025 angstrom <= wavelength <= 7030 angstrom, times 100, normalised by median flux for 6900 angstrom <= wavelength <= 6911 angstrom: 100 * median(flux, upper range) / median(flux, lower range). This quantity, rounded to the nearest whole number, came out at 99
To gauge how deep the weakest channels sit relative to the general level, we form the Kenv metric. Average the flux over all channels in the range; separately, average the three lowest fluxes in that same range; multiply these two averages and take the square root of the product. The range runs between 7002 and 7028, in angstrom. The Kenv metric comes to 5.61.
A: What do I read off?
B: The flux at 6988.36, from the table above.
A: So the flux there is 5.821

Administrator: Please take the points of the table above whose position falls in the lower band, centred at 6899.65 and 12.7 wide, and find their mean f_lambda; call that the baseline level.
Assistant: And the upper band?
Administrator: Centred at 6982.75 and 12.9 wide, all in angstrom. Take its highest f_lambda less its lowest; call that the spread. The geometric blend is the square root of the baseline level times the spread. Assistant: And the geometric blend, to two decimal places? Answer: 1.40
